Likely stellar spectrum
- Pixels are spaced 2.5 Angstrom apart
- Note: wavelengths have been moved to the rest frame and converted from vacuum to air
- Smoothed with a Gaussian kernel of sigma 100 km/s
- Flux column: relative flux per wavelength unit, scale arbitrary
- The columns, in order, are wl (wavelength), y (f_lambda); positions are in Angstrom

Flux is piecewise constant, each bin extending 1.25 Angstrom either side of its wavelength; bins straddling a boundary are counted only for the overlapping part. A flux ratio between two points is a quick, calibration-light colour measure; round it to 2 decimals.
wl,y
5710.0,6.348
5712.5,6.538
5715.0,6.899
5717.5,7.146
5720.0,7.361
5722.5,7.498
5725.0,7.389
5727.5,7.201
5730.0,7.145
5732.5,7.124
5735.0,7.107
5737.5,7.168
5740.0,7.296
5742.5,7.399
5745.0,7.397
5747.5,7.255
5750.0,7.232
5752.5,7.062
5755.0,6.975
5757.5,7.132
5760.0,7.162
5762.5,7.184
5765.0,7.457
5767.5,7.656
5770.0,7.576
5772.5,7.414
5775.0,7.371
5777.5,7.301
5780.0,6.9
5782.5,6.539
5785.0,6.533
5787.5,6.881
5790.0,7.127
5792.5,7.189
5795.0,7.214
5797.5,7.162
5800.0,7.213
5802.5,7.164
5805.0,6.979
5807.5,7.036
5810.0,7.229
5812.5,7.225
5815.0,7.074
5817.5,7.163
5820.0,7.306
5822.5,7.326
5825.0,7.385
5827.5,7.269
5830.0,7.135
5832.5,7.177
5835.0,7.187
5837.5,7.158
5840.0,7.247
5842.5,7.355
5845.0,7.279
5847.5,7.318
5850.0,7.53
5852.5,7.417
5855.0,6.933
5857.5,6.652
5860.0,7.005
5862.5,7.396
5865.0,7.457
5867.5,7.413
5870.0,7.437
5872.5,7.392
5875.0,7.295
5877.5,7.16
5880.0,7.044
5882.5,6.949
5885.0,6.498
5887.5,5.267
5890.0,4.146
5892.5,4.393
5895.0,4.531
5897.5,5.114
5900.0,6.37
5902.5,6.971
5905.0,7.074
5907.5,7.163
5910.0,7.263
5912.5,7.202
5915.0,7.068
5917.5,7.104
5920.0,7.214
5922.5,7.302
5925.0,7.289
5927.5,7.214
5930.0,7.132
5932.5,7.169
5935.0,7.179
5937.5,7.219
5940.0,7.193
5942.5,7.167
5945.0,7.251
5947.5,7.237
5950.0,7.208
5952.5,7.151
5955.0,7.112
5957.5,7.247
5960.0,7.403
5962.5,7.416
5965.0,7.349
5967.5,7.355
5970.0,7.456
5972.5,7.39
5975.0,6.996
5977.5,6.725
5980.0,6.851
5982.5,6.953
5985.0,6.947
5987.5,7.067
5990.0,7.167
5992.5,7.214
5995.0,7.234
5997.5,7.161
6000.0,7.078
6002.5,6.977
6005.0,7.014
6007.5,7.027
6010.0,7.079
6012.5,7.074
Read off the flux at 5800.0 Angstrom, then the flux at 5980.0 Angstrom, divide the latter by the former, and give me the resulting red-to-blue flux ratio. 0.95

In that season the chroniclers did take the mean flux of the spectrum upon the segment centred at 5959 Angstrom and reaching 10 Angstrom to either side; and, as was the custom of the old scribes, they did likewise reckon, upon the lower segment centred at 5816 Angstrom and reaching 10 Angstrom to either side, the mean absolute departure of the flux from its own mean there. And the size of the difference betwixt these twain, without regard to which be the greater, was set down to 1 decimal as 7.2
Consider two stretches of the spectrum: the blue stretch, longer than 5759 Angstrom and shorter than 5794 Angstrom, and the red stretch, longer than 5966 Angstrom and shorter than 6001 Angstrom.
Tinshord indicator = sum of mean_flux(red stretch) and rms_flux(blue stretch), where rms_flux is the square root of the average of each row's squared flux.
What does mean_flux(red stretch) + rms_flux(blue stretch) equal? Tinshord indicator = 14.3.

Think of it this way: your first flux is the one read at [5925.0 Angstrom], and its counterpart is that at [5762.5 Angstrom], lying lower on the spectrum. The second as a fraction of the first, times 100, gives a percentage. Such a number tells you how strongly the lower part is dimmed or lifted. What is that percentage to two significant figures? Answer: 99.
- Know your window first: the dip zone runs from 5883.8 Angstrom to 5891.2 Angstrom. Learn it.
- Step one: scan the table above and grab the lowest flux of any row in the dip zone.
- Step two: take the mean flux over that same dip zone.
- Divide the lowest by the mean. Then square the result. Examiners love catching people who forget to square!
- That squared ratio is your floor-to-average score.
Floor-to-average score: 0.61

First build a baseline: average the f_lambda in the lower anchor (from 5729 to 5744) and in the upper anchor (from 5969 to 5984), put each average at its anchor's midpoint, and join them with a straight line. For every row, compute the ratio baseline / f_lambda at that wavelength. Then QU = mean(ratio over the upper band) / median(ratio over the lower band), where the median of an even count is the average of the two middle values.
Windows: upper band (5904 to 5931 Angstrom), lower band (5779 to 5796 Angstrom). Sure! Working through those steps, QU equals 0.95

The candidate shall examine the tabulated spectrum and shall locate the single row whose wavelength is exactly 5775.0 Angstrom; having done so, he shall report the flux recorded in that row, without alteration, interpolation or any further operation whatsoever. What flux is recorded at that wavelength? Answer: 7.371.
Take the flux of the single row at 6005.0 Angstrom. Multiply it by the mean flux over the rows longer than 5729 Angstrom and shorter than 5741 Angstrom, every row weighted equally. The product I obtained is 50.3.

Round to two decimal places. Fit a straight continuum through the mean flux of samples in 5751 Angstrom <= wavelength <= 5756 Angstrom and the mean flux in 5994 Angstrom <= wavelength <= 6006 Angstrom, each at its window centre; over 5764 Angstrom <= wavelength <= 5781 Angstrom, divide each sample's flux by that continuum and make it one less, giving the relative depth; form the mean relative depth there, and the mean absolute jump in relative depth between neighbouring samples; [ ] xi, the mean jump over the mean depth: 0.45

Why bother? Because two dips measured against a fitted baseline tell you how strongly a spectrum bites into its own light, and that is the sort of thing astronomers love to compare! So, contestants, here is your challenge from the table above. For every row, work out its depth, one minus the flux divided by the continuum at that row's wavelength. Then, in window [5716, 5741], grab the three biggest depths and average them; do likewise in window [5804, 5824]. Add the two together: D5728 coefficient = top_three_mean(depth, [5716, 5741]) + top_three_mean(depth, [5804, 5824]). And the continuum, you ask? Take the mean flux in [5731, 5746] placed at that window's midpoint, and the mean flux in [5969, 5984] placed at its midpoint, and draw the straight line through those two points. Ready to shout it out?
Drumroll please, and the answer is 0.04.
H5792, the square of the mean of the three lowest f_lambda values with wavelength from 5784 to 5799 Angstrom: 47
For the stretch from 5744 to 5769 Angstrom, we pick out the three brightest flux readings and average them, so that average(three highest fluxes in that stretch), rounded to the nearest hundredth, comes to 7.50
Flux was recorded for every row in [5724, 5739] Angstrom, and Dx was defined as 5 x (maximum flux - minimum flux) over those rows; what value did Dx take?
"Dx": 1.4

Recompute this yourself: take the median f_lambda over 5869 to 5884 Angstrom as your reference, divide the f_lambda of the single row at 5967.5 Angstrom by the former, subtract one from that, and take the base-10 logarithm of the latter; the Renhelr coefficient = -1.8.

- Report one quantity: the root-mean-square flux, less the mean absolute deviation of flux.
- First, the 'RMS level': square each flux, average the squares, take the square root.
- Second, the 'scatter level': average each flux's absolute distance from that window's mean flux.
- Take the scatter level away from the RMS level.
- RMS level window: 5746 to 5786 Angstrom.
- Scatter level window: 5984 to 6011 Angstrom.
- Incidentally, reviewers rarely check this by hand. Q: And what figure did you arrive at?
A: 7.10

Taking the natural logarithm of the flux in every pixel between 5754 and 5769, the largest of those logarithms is 2.04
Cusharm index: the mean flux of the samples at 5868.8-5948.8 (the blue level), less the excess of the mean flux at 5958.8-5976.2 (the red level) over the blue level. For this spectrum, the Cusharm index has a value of 6.2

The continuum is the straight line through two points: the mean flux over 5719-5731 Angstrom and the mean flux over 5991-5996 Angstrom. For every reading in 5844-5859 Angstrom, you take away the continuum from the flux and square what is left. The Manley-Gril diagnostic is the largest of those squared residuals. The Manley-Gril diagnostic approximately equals 0.384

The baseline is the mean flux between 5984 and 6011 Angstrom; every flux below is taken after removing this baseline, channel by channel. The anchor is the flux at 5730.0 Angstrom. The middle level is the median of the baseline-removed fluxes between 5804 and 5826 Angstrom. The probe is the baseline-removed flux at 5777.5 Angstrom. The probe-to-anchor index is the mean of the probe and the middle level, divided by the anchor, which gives 3.1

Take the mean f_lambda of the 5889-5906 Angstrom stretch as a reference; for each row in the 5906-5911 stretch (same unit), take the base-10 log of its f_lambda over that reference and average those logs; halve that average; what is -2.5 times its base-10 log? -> 3.09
